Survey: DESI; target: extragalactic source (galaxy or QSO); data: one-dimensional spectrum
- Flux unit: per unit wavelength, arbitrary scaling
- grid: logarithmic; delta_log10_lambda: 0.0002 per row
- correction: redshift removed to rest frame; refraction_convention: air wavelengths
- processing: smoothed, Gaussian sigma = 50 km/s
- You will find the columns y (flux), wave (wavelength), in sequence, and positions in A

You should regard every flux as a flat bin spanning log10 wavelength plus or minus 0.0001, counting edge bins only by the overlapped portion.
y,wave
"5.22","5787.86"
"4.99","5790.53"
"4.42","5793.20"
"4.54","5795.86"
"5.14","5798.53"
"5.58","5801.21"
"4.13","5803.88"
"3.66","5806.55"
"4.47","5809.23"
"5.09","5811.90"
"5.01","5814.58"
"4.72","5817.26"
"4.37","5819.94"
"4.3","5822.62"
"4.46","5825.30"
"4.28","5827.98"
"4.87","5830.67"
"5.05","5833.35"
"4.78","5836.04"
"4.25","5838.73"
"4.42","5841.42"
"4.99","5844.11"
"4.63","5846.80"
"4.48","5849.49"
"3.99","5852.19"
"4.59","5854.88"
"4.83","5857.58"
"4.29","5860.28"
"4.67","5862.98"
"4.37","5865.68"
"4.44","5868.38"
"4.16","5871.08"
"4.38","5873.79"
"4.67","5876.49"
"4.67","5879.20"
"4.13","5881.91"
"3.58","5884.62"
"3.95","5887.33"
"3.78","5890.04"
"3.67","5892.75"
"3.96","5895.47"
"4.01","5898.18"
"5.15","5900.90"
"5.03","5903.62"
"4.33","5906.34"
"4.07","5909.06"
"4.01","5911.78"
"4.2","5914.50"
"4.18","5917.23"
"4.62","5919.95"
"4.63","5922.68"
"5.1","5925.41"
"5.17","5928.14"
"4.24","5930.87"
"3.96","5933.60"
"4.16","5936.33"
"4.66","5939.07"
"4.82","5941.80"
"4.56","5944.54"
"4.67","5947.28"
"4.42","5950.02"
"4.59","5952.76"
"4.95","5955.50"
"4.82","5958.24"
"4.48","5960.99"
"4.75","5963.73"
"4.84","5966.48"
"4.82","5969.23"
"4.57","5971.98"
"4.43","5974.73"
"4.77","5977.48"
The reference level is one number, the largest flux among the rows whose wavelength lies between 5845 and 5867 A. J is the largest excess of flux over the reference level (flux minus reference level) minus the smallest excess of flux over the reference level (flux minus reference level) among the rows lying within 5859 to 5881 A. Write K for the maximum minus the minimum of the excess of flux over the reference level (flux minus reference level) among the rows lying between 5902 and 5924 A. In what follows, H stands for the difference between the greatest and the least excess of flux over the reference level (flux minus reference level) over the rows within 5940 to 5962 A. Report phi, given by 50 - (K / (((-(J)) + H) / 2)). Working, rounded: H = 0.5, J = 0.5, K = 1.02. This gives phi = -52.0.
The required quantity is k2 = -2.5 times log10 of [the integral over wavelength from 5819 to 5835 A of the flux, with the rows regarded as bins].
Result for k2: -4.66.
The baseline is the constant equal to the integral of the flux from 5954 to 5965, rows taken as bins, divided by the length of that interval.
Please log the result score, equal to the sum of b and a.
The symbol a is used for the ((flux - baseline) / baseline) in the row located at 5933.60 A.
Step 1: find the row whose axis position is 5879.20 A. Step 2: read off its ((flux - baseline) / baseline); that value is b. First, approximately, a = -0.17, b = -0.02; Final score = -0.18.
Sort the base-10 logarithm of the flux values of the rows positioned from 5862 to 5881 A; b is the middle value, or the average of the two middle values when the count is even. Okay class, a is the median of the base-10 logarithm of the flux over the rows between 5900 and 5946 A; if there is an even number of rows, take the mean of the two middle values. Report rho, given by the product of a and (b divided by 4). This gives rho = 0.107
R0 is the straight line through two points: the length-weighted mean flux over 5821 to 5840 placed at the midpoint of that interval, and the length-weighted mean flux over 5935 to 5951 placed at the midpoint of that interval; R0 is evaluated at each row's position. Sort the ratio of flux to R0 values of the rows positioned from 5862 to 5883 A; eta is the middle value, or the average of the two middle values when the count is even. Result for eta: 0.97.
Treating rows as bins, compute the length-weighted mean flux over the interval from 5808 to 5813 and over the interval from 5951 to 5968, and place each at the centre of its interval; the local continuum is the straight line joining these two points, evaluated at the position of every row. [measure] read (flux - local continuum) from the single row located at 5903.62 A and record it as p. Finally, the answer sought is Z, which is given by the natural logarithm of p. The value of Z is -1.27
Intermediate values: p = 0.28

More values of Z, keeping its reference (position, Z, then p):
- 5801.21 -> -0.22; 0.80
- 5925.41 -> -1.03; 0.36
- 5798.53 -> -1.03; 0.36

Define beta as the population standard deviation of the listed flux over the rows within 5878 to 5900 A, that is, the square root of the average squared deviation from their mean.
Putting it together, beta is 0.32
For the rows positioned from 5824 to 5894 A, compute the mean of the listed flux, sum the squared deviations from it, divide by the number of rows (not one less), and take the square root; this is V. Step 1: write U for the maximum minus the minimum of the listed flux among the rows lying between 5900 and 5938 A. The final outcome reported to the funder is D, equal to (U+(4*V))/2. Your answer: 1.4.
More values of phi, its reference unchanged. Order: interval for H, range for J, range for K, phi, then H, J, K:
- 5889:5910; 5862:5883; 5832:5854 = 47.7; 1.5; 0.5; 1.06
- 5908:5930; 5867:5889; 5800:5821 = -4.9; 1.2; 1.1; 1.92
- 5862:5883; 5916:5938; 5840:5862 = 53.0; 0.5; 1.2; 1.00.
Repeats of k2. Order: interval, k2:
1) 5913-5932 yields -4.85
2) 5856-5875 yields -4.82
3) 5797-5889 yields -6.54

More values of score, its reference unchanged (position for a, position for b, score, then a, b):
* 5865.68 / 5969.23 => -0.07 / -0.08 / 0.01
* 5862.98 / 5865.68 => -0.10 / -0.02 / -0.08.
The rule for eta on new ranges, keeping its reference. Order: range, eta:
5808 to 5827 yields 0.98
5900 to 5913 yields 0.95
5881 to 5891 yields 0.85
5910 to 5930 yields 1.01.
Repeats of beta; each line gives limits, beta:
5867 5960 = 0.42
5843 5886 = 0.34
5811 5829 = 0.31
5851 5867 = 0.28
